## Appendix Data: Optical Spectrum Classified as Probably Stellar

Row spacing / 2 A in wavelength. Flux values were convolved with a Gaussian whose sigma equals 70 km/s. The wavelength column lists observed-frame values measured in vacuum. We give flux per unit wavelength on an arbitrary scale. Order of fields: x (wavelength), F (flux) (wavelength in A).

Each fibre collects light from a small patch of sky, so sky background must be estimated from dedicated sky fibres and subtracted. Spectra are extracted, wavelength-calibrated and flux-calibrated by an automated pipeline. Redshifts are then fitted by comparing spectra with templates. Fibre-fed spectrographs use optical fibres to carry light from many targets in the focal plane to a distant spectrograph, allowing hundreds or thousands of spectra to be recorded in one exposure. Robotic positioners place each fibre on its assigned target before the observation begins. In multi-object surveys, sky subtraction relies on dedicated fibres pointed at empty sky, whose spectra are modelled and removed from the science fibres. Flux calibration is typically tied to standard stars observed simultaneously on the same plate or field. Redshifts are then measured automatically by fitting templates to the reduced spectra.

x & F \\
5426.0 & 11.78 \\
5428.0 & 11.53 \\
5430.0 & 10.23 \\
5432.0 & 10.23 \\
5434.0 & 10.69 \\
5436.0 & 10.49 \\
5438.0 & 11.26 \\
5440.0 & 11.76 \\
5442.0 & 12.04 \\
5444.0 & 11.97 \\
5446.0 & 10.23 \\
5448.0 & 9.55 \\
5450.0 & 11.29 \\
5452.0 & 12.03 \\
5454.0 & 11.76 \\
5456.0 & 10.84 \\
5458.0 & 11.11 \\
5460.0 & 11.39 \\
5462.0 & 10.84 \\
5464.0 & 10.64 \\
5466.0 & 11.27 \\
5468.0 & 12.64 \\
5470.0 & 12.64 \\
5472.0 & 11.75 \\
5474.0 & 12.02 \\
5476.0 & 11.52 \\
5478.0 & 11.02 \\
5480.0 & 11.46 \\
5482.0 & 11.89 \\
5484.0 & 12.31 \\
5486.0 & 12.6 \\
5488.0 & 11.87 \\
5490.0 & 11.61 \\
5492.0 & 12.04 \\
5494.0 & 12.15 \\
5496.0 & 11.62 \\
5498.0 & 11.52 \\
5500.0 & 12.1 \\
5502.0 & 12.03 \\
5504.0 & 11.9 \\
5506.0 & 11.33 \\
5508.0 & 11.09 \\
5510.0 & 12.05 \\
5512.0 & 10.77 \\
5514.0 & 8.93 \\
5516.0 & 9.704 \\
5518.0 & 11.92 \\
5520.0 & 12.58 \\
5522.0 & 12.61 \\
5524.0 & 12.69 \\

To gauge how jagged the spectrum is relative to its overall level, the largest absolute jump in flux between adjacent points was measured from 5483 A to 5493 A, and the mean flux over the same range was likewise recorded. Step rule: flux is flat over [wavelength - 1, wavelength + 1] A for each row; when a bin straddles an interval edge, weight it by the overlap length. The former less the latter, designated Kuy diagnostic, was -11.4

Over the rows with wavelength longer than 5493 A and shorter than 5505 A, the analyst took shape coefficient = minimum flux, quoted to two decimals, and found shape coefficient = 11.52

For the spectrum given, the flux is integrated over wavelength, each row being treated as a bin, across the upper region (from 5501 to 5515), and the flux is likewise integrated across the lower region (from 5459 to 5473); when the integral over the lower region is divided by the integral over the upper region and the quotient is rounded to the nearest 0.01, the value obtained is 1.04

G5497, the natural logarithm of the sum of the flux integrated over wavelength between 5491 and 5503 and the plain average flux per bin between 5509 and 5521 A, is 5.04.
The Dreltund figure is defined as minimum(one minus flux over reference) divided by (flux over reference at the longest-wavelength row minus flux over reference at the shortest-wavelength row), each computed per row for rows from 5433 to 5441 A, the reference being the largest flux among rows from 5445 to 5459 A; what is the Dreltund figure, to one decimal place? 0.3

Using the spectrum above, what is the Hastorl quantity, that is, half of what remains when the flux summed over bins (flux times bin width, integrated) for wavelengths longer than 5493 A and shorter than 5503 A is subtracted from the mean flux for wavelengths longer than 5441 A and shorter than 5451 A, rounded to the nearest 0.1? -53.9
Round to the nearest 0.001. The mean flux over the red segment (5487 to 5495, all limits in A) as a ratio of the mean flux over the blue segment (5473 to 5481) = 1.036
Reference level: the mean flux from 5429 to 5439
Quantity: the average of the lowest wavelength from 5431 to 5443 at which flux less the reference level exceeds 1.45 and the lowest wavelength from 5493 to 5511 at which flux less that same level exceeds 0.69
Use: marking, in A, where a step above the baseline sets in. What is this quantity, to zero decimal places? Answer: 5468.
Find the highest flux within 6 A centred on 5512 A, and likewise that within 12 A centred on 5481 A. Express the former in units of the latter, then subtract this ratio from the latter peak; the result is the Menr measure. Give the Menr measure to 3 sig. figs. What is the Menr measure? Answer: 11.6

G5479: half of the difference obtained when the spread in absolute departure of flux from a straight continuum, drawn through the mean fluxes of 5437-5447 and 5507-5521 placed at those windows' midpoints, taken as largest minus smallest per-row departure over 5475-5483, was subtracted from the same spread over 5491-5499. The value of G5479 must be 0.06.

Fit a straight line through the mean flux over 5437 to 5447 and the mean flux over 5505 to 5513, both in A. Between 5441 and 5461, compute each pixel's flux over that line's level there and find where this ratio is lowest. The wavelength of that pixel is 5448.0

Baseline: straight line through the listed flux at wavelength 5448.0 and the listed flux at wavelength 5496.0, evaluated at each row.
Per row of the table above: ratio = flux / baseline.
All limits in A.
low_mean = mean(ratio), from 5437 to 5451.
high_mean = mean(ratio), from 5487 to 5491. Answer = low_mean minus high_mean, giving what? 0.15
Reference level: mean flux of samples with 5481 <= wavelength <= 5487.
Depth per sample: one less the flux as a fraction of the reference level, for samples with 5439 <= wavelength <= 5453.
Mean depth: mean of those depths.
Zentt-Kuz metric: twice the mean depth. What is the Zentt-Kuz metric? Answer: 0.16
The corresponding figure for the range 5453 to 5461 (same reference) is 0.16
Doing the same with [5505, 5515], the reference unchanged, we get 0.23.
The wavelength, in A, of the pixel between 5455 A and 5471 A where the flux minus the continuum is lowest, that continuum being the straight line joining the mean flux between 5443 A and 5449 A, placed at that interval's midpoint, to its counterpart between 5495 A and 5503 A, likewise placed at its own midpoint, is 5464.0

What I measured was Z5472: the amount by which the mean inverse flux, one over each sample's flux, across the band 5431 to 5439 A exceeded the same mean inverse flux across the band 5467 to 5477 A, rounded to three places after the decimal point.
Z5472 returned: 0.011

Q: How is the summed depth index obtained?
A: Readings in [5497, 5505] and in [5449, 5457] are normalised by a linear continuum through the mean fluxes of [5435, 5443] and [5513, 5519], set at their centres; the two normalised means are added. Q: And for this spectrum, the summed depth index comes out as 2.17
